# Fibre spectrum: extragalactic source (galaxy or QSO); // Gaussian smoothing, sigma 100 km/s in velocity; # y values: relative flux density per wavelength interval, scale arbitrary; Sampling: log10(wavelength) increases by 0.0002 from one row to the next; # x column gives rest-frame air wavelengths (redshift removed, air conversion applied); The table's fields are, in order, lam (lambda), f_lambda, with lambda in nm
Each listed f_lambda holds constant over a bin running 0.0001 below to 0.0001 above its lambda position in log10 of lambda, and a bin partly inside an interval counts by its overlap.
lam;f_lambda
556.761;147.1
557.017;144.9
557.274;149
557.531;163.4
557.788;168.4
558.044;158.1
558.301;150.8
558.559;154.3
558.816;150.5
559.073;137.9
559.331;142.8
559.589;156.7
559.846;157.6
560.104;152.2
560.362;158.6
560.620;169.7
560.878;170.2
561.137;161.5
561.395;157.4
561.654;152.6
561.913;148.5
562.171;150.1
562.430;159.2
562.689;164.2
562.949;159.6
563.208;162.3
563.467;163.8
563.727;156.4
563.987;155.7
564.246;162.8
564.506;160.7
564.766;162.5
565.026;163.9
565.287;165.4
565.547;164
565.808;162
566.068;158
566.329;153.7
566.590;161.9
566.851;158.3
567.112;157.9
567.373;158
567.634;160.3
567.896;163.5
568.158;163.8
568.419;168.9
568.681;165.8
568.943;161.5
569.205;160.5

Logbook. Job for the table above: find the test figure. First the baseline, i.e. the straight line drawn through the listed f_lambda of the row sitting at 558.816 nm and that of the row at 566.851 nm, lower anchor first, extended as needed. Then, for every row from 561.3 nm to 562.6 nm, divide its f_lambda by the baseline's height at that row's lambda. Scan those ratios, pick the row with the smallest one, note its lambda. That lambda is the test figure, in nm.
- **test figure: 561.913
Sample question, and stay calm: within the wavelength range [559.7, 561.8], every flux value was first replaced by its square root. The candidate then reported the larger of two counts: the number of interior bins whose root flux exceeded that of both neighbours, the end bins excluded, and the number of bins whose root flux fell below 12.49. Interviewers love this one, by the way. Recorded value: 2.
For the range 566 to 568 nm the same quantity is 1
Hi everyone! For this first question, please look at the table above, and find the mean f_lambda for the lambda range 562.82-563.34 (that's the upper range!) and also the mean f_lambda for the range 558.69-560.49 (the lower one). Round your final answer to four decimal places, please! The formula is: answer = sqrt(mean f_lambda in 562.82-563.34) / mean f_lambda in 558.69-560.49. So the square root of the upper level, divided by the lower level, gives 0.0841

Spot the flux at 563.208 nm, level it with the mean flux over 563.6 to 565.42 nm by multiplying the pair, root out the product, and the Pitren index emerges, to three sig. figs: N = 162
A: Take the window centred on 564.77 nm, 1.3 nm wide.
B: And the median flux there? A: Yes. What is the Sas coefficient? 163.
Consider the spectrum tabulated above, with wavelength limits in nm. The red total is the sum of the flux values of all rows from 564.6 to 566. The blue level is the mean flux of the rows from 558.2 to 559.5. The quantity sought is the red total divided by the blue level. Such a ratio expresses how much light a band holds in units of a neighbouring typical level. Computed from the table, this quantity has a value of 5.55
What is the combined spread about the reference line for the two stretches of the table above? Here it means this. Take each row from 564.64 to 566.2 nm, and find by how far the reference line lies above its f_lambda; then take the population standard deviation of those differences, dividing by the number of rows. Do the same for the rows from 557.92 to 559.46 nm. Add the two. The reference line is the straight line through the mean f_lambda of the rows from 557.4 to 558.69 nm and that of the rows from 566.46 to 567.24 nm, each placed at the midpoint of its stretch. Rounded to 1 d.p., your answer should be 9.2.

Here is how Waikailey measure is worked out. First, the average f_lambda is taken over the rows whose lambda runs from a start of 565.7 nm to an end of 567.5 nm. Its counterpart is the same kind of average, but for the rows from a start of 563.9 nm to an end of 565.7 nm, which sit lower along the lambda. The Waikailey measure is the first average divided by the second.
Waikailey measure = 0.98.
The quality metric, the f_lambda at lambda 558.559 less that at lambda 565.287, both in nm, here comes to -11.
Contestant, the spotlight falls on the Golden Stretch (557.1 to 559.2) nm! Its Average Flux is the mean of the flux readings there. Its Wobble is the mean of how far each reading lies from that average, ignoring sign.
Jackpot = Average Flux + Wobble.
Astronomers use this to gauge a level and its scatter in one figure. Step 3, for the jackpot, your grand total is 161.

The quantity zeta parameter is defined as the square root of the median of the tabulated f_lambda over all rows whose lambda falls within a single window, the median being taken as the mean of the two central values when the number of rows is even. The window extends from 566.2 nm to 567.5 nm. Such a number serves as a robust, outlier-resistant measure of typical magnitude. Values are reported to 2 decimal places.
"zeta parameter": 12.57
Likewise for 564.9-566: 12.80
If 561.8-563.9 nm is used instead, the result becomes 12.63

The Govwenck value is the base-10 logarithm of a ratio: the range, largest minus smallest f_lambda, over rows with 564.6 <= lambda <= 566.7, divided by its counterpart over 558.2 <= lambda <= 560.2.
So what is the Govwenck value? -0.23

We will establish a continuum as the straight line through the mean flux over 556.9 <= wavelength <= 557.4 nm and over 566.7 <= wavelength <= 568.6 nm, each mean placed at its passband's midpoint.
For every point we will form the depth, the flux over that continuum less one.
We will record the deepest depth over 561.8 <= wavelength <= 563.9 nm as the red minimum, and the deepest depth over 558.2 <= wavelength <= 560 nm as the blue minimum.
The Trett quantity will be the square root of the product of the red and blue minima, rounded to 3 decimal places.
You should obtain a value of 0.051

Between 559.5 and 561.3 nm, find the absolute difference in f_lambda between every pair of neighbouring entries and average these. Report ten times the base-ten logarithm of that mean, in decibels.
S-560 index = 7.4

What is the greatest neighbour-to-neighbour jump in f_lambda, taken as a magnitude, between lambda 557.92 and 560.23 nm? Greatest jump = 14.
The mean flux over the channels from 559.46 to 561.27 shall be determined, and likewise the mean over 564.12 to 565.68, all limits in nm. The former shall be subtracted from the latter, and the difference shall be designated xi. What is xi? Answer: 2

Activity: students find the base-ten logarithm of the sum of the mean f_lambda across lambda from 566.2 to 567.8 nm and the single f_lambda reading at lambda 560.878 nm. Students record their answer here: 2.52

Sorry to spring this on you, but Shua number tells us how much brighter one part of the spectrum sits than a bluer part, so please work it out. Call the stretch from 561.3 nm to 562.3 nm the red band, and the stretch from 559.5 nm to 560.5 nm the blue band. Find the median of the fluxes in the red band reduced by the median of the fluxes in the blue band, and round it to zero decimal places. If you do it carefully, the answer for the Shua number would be -6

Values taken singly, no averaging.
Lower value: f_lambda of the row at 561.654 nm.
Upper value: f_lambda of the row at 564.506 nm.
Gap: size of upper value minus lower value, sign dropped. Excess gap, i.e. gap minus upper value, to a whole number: -153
